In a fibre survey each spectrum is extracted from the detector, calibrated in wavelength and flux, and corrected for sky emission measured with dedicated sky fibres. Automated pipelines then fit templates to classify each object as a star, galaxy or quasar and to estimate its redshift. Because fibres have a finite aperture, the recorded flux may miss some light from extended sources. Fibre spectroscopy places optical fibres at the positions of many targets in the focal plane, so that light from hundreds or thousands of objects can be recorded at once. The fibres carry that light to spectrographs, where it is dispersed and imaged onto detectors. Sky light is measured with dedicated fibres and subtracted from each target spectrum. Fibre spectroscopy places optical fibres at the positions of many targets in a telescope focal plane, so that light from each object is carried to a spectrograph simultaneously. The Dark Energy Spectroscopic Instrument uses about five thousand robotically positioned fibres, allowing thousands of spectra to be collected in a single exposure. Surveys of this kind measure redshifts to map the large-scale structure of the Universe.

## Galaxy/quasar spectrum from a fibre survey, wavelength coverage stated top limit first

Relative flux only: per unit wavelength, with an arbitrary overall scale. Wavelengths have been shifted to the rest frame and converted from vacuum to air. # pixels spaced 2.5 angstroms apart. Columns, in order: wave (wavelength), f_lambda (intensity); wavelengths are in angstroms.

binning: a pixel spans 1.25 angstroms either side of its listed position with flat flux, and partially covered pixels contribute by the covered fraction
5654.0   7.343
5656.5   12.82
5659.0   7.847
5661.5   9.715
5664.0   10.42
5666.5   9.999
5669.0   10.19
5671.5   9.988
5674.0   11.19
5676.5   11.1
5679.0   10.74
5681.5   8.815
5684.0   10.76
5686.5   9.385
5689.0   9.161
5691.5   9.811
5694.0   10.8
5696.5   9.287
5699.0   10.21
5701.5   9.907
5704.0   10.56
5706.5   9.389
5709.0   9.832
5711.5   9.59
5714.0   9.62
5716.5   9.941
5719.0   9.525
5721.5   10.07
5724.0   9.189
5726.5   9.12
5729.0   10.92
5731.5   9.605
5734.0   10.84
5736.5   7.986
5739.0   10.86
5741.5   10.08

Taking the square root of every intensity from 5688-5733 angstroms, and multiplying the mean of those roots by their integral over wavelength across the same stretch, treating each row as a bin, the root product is 441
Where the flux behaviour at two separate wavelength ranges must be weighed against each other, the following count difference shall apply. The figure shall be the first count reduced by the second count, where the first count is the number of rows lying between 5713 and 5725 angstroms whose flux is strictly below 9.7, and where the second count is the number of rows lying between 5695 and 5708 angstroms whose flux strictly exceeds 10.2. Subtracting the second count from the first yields 1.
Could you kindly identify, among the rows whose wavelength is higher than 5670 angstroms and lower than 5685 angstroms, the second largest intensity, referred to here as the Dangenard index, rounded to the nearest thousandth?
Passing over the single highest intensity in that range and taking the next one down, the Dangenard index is 11.100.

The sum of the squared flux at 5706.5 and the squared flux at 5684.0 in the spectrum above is 204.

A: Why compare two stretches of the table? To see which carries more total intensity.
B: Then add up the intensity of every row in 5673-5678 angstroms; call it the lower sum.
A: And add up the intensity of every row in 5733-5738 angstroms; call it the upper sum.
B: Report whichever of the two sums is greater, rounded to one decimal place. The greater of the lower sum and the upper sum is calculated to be 22.3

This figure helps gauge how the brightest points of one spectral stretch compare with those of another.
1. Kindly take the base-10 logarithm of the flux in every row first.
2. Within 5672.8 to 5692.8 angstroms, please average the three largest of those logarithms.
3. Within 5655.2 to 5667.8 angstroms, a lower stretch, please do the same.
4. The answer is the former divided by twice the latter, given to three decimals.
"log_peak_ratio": 0.500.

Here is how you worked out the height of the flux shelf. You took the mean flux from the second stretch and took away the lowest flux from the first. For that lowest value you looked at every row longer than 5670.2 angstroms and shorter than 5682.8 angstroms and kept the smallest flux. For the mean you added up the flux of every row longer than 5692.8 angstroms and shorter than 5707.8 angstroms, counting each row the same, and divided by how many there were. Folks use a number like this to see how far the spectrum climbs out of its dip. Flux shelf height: 1.2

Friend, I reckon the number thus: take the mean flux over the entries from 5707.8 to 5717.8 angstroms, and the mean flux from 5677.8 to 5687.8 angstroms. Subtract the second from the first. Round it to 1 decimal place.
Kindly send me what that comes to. -0.2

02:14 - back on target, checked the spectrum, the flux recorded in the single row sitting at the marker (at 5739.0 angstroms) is 10.86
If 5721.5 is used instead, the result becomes 10.07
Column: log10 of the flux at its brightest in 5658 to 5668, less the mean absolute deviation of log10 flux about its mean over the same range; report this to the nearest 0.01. 0.98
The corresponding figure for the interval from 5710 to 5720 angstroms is 0.99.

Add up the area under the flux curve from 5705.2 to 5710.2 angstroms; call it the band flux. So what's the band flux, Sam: 48.1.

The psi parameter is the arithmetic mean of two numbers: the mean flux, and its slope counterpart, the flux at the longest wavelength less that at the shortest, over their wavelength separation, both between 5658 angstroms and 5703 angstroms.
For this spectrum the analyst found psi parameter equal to 5.01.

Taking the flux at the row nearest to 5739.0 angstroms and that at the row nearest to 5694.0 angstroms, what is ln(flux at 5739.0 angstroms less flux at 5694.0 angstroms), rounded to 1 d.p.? -2.8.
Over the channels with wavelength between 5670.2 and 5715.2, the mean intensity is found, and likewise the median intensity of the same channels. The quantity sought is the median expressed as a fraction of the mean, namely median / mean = 0.99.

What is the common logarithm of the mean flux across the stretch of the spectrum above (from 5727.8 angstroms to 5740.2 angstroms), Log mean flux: 1.00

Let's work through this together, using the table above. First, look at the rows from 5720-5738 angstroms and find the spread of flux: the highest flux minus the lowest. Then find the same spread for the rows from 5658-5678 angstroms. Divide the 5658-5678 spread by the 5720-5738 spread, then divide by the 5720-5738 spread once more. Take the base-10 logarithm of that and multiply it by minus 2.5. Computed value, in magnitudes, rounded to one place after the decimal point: 1.0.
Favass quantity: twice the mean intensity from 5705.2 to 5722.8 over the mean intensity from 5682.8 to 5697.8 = 1.97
